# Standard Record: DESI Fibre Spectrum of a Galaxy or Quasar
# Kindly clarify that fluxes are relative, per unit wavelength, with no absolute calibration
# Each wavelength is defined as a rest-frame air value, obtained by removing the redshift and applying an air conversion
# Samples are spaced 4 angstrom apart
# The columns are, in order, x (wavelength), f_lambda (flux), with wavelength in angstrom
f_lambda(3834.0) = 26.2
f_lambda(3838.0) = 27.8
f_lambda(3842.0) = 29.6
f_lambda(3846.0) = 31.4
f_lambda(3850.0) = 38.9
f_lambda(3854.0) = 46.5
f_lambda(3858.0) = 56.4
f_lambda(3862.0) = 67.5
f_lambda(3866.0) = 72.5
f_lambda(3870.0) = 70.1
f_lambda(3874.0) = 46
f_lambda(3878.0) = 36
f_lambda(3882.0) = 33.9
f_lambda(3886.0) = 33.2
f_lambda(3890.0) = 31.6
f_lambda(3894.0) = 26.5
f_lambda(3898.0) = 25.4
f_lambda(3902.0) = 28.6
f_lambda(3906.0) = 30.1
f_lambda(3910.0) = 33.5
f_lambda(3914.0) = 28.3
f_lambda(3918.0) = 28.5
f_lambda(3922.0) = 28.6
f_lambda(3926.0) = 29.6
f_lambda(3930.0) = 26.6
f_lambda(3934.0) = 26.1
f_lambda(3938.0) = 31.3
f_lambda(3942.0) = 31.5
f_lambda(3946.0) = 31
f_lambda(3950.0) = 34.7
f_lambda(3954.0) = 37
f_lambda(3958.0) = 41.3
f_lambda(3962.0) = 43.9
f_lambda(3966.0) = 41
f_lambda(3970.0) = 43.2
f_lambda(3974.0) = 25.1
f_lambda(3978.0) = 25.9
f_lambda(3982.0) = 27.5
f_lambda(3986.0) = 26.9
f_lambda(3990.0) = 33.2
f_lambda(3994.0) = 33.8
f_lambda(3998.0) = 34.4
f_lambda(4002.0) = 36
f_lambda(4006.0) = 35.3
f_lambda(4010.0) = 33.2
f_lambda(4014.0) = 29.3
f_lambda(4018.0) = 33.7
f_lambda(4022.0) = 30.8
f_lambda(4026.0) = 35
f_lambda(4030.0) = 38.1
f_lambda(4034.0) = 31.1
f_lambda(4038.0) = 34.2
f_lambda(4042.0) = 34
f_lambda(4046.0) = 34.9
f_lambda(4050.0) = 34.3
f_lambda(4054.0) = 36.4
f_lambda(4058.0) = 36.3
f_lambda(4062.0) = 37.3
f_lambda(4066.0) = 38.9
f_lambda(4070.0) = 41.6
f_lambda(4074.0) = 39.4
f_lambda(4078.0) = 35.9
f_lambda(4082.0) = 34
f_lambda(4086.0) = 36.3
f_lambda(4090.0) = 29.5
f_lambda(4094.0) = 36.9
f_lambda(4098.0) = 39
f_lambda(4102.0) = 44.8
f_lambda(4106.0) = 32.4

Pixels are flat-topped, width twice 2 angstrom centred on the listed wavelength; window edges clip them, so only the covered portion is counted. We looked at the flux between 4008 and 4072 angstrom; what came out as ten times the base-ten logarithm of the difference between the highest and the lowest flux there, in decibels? 10.9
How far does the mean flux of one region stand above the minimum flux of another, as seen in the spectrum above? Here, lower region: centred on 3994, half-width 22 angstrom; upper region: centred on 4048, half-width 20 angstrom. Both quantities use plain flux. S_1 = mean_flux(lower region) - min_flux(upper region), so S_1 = -0.1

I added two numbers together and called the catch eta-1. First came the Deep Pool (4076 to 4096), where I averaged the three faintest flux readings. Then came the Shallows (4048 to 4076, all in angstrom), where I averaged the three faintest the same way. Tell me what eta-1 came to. 68.8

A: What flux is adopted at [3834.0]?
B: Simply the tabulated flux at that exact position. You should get 26.2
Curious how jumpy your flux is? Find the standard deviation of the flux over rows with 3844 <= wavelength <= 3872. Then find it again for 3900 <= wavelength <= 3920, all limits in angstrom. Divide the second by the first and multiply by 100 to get 13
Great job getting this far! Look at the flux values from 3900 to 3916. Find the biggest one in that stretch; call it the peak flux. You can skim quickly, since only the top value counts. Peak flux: 33.5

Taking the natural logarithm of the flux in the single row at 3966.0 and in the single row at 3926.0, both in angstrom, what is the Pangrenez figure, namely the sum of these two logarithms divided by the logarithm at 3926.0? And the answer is 2.10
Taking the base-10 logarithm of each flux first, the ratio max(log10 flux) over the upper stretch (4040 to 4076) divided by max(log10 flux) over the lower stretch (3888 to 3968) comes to 0.99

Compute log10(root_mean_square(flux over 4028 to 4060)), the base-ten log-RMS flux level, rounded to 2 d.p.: 1.54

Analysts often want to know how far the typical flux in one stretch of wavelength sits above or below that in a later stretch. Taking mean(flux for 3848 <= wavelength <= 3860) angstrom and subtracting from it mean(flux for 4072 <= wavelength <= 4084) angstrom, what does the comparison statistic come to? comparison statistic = 11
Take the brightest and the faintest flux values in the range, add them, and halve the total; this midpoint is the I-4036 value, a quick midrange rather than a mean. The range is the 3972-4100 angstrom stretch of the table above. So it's 33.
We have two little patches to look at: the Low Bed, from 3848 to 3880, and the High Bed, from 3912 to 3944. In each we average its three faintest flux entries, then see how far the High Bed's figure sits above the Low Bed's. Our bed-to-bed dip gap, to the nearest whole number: -13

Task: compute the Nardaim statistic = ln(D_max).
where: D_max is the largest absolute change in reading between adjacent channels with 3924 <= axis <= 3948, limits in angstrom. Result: 1.65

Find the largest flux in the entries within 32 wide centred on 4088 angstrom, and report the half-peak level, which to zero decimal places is 22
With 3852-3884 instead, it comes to 36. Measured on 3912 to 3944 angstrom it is 16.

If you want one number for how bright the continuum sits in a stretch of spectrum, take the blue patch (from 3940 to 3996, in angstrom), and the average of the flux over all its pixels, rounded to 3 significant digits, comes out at 34.0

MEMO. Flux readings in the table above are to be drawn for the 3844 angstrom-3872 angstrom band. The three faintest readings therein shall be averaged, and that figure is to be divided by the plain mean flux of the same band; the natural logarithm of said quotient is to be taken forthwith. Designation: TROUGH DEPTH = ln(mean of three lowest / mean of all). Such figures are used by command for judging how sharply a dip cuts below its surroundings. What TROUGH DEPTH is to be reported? -0.34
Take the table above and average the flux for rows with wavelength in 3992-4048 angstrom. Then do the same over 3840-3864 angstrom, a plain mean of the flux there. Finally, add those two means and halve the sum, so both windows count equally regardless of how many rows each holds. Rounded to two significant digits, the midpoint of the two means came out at 39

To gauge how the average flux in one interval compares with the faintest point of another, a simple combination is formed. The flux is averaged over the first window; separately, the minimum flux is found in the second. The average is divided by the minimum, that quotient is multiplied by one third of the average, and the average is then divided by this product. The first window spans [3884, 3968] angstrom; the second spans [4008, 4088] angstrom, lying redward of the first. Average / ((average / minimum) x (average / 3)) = 2.8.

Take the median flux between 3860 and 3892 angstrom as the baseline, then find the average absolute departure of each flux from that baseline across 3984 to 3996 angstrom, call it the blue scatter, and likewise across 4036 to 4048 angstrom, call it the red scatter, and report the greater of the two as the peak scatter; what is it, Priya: 10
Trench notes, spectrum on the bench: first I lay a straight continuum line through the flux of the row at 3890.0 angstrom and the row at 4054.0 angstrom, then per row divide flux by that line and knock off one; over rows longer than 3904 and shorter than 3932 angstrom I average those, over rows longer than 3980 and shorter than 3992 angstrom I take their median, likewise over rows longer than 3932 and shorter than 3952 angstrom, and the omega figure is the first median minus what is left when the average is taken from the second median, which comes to -0.24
